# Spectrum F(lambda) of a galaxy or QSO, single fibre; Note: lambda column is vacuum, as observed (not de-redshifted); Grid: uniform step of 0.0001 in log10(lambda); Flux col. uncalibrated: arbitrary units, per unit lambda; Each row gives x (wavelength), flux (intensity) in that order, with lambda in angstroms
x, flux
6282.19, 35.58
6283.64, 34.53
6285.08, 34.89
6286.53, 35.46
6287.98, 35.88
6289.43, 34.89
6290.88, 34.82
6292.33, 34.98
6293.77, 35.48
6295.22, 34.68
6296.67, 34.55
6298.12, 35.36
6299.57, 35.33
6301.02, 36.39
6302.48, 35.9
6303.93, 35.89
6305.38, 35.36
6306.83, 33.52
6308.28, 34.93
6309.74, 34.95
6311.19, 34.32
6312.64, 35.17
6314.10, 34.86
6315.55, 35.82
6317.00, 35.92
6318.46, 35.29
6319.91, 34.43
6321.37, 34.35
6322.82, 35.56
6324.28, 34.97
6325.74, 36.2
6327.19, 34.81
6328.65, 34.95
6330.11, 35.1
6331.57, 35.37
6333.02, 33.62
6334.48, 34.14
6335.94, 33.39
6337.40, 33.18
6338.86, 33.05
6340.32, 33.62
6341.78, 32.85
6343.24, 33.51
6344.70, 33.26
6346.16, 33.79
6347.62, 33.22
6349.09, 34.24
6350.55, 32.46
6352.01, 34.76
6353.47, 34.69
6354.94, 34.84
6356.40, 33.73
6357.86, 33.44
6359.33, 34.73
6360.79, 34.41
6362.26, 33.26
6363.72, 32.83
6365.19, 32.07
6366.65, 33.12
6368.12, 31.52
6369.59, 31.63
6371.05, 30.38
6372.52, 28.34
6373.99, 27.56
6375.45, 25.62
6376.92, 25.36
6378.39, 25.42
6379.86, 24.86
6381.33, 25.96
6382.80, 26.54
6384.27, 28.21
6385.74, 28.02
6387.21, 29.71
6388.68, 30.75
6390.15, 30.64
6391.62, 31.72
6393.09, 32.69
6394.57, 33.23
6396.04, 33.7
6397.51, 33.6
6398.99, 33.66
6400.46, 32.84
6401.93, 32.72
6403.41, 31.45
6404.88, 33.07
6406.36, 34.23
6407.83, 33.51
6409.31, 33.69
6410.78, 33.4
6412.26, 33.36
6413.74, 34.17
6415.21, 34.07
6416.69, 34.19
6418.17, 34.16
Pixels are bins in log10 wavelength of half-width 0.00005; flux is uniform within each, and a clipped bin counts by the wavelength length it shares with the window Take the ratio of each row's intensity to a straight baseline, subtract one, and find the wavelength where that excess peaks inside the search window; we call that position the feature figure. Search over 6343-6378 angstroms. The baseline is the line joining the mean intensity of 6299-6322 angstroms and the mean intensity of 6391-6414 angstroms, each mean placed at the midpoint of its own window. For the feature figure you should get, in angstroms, 6354.94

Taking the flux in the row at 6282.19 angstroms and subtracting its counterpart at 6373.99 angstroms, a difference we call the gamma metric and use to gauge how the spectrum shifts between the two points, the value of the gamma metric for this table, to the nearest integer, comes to 8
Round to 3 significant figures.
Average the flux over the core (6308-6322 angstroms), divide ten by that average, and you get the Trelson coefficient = 0.286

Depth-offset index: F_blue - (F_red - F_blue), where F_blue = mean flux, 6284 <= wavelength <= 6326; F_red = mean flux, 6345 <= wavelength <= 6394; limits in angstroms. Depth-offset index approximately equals 39.4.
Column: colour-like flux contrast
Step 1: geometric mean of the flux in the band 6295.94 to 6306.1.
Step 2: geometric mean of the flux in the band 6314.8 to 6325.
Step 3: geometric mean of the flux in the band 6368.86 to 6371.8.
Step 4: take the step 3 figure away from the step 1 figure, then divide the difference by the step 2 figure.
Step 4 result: 0.13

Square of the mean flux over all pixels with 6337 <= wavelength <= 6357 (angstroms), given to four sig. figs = 1133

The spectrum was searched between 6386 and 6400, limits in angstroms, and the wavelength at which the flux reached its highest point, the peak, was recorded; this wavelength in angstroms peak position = 6396.04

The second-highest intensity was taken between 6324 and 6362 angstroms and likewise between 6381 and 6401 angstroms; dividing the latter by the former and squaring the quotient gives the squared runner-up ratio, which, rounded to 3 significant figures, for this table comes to 0.906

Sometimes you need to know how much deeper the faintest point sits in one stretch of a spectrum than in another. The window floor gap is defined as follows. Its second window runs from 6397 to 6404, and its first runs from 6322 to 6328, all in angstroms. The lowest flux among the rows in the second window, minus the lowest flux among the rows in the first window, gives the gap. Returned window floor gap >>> -3.4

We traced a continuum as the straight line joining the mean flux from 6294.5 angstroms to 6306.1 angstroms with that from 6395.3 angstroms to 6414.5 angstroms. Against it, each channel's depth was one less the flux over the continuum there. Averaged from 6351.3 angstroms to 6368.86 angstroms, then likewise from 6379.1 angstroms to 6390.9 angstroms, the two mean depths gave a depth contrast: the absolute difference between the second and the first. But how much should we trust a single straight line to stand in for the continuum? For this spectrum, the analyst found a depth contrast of 0.15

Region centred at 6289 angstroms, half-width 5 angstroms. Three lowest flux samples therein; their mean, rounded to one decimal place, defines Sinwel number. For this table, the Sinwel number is 34.9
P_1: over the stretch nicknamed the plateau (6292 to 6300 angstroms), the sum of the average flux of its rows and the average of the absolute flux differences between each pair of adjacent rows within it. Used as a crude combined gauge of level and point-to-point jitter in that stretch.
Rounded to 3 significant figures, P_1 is 35.5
